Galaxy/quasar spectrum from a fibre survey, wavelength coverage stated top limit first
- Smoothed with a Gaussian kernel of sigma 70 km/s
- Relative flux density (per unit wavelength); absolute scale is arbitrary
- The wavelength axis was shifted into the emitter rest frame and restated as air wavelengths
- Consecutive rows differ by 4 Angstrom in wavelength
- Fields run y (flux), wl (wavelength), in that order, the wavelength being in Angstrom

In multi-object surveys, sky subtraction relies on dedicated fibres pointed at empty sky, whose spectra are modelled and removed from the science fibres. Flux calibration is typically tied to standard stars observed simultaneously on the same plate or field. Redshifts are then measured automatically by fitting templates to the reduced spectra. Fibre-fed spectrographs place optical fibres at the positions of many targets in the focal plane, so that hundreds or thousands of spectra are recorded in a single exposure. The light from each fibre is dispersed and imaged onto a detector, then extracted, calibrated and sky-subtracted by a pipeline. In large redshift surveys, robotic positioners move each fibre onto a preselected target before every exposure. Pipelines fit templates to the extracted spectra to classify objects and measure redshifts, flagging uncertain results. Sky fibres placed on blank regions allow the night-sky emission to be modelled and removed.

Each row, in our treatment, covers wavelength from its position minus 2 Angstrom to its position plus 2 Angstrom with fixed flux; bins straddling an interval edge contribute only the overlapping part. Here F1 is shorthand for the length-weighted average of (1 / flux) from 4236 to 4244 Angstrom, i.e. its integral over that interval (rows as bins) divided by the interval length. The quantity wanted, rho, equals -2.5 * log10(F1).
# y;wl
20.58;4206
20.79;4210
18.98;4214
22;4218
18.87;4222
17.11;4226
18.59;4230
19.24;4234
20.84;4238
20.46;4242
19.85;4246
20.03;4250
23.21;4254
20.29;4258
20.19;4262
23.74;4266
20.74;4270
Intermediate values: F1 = 0.048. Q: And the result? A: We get 3.29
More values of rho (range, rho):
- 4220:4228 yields 3.13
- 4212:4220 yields 3.27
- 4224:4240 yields 3.19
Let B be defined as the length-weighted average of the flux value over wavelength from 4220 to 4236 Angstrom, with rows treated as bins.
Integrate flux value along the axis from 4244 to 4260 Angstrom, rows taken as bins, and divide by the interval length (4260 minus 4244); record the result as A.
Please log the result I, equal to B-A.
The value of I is -2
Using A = 20.8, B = 18.5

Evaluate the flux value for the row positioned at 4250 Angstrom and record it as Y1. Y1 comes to 20.03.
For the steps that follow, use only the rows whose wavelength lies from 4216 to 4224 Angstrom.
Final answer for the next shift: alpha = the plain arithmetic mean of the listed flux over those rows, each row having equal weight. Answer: 20.4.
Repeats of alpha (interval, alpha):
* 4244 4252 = 19.9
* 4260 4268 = 22.0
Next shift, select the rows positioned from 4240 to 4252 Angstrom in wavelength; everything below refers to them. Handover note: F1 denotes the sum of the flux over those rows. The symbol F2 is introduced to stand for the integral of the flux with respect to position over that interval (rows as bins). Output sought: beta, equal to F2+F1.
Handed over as 302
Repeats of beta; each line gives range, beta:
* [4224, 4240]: 379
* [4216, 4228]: 290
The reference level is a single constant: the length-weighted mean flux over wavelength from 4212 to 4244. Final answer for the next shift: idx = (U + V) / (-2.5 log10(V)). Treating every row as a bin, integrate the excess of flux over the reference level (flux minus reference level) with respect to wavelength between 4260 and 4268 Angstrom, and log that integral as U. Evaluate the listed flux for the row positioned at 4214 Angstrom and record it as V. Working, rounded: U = 20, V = 18.98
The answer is -12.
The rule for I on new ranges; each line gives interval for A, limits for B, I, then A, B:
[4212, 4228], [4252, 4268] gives 3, 19.2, 21.9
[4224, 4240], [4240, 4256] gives 2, 18.9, 20.9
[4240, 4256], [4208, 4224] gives -1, 20.9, 20.2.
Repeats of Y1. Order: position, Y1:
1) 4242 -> 20.46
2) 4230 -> 18.59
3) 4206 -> 20.58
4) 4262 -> 20.19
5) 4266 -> 23.74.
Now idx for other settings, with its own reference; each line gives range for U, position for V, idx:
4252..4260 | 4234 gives -12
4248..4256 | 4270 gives -11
